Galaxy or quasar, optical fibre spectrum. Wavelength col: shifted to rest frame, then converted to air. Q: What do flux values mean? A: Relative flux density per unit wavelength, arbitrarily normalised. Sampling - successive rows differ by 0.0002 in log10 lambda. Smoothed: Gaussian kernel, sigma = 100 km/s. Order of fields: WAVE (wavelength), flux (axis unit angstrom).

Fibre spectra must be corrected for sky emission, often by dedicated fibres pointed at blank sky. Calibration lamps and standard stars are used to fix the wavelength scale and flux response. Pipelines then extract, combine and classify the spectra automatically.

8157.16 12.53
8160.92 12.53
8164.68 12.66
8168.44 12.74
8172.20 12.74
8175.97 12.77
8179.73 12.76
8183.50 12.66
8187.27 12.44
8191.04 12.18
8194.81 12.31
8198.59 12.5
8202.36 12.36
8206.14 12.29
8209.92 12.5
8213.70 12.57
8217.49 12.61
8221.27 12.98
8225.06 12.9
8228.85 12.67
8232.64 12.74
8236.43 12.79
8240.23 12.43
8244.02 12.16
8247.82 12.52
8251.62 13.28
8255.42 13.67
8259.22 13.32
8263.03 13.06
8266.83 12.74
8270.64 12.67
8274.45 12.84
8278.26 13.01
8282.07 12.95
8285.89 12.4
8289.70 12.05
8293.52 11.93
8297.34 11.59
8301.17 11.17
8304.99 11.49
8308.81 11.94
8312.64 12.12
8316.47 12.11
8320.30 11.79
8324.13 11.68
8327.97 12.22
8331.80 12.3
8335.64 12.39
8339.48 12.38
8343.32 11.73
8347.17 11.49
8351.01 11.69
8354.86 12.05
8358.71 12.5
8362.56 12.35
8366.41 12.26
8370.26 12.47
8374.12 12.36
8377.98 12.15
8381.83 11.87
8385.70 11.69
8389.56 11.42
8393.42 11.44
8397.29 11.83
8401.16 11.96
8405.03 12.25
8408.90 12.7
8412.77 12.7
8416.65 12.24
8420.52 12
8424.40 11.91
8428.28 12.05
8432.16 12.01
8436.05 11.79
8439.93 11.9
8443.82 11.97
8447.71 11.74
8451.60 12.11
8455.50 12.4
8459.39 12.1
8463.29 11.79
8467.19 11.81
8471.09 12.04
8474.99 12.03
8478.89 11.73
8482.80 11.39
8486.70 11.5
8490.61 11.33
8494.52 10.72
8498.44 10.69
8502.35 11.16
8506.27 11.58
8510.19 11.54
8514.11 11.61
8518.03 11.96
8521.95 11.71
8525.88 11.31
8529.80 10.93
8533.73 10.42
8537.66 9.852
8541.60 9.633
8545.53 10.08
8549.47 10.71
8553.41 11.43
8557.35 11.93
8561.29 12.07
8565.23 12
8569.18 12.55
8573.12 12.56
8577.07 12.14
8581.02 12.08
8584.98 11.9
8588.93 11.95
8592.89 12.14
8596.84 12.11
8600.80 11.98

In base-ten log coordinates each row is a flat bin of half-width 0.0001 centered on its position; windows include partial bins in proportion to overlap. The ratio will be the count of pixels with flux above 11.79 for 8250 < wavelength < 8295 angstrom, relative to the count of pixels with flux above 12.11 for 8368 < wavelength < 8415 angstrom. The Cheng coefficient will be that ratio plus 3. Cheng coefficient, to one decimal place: 5.0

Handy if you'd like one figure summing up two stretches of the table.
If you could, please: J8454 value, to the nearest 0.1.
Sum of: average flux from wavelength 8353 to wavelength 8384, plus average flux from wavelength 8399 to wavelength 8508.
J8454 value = 24.1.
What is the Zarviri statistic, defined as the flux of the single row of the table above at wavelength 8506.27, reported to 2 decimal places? 11.58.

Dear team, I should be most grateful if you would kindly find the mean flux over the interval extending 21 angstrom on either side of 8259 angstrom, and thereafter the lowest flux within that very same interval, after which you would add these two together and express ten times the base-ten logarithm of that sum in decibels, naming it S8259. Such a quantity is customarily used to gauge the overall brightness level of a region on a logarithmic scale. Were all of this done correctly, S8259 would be 14.0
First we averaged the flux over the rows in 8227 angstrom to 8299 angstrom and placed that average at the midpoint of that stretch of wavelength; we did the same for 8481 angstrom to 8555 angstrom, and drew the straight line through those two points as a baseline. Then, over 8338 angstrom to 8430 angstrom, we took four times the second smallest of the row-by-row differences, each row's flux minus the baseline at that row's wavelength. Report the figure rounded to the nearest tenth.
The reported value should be -1.8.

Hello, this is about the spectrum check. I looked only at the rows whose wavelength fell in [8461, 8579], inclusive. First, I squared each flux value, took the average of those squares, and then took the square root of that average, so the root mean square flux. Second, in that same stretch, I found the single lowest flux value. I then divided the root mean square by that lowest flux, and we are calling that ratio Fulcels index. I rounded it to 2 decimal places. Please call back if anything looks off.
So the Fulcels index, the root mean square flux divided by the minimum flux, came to 1.19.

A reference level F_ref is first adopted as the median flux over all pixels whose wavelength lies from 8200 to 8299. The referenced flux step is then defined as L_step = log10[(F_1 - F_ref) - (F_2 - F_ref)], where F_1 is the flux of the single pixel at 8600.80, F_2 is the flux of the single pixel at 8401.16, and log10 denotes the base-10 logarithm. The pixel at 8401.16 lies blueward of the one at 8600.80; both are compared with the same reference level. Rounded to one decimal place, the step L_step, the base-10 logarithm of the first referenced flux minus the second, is -1.7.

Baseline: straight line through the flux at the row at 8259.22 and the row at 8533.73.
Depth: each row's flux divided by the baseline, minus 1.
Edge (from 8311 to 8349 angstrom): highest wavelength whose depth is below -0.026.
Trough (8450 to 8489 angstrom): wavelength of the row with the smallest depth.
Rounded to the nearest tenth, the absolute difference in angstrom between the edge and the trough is 135.6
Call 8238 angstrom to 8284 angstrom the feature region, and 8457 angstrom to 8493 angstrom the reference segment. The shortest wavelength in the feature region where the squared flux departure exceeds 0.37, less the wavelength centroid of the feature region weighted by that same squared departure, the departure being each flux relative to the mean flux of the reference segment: -22.1 angstrom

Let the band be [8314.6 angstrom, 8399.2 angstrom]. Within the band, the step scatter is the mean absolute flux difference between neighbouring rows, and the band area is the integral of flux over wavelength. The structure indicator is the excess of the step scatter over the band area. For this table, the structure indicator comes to -1016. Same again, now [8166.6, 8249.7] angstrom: -1045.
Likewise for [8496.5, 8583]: -983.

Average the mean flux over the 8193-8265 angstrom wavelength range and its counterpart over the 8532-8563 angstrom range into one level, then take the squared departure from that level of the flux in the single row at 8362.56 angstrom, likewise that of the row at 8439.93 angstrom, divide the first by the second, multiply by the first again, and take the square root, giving 2.3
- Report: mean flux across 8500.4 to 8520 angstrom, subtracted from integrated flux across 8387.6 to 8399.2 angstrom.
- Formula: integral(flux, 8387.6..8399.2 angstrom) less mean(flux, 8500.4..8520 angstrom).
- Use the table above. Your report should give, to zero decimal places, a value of 123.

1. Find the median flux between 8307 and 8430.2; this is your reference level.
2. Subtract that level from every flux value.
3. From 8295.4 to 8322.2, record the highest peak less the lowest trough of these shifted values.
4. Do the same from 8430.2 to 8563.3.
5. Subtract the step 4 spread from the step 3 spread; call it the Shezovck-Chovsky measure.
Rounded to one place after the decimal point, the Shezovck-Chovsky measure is -1.8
